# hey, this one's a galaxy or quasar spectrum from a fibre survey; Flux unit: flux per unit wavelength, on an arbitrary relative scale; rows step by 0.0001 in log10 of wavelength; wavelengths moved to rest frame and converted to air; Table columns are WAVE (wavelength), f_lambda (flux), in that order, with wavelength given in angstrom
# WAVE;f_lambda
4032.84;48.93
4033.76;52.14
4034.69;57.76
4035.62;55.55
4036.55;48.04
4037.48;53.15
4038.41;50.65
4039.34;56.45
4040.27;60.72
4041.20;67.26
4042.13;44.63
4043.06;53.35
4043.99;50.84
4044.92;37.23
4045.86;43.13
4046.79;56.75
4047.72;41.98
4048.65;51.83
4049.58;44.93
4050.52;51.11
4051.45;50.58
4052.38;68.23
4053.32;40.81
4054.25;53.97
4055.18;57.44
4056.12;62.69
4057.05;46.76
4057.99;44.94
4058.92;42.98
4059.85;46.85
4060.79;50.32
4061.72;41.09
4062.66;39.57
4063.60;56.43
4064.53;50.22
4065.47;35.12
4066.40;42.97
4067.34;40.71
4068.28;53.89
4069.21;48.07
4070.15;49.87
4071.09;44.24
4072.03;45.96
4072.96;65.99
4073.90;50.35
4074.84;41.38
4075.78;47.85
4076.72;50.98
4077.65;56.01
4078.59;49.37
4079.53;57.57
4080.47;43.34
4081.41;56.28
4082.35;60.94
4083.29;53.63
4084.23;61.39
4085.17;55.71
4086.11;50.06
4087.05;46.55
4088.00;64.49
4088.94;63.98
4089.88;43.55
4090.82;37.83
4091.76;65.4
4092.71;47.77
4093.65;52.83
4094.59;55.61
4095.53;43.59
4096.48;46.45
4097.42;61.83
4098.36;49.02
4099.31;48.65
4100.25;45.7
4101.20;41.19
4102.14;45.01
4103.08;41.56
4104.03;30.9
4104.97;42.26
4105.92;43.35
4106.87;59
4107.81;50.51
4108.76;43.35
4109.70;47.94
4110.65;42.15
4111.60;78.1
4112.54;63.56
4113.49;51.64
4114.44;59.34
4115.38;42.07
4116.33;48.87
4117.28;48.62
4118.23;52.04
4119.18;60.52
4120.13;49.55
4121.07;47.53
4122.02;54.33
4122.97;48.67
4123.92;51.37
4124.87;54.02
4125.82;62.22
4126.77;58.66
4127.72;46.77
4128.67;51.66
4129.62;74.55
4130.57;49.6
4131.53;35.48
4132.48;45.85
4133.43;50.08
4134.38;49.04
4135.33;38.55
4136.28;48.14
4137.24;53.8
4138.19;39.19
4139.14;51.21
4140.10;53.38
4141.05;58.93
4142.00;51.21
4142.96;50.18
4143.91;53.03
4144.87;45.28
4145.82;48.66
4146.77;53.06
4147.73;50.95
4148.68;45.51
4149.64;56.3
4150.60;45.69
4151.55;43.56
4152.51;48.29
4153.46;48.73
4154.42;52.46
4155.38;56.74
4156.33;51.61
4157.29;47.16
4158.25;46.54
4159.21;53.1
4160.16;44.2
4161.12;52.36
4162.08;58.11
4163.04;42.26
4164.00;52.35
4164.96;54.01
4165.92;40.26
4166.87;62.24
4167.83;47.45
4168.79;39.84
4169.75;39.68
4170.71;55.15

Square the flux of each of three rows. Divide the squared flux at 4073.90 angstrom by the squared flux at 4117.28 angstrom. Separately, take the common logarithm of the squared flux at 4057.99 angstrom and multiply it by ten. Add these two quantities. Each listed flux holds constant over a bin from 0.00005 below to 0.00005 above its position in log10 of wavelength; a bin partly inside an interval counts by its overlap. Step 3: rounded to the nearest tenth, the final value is 34.1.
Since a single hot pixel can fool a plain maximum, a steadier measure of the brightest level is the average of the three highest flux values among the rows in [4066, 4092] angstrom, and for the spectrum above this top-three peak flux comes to 65.3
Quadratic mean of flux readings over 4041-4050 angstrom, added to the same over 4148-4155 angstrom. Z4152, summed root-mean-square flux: 99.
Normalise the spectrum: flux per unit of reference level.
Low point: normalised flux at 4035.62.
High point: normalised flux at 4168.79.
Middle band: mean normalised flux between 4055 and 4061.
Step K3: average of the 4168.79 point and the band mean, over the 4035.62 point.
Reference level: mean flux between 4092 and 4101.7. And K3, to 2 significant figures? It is 0.81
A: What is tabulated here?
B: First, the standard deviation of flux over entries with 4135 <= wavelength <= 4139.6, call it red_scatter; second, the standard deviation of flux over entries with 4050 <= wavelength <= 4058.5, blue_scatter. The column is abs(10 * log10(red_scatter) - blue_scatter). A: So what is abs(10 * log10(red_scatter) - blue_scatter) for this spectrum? 0.3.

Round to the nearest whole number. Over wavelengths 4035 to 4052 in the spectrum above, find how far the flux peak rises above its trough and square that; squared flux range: 902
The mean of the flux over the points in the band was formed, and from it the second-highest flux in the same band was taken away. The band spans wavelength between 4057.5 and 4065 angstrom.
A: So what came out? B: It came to -4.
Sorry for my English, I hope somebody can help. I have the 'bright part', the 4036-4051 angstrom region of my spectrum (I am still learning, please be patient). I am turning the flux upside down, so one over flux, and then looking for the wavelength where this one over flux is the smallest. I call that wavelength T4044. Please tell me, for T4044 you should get 4041.20 angstrom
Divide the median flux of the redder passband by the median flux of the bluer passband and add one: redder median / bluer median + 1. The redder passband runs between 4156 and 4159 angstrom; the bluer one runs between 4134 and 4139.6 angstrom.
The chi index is 1.97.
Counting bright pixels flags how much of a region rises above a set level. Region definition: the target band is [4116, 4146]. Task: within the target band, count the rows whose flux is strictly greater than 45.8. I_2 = 28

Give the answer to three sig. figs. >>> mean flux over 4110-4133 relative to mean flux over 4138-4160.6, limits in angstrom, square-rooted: 1.03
